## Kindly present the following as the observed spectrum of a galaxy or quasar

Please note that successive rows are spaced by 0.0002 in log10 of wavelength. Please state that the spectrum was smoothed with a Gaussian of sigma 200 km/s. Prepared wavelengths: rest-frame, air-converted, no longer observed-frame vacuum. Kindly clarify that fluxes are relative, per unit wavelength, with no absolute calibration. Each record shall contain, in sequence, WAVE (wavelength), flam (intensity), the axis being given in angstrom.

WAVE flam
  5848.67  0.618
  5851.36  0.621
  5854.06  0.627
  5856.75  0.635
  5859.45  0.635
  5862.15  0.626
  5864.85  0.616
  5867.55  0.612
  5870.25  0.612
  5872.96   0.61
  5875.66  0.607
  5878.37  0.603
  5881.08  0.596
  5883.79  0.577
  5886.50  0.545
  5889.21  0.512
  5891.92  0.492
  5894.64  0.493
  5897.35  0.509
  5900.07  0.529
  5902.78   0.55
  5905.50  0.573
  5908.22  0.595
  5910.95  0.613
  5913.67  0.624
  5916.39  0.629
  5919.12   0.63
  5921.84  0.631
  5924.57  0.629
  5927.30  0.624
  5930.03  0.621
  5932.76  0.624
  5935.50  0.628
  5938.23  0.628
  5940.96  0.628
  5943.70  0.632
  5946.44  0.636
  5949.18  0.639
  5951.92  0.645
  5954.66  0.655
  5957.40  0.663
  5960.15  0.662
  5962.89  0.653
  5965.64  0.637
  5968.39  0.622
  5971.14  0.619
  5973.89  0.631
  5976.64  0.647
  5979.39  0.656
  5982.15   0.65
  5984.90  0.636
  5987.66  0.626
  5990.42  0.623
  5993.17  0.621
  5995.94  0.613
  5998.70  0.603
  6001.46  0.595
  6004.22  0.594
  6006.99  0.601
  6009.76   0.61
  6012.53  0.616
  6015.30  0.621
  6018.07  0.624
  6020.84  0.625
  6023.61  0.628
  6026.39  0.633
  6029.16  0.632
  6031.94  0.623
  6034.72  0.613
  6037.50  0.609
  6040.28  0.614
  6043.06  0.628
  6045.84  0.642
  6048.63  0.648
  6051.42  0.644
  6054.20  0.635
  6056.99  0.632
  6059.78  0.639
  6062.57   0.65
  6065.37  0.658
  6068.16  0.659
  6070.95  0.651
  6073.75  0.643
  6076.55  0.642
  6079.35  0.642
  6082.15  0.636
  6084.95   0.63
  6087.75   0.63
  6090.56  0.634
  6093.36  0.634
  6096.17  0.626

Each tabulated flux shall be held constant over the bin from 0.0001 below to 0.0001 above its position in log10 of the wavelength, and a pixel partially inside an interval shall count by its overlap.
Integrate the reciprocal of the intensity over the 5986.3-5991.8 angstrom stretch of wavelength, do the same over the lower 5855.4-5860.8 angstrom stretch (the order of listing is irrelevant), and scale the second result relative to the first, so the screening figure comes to 0.96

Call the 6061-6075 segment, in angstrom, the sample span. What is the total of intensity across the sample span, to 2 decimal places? 3.26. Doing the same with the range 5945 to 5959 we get 3.24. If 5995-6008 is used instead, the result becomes 3.01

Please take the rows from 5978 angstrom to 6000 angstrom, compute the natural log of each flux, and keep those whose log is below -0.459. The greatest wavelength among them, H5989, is 5998.70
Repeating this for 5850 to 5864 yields 5862.15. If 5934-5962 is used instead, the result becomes 5940.96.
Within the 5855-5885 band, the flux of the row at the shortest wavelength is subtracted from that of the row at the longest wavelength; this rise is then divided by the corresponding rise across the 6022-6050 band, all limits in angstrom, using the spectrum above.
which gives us -2.9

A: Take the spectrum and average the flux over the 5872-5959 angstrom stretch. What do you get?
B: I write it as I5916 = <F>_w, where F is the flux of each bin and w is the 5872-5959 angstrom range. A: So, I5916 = 0.599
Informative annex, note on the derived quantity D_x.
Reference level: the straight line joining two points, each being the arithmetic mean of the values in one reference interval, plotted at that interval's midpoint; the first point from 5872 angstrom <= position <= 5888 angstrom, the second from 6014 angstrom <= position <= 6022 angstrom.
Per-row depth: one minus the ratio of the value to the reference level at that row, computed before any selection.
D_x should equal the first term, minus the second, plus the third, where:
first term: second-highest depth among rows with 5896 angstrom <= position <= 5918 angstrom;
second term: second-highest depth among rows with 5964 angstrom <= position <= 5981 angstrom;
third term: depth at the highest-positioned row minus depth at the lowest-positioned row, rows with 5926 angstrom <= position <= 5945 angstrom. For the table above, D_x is 0.12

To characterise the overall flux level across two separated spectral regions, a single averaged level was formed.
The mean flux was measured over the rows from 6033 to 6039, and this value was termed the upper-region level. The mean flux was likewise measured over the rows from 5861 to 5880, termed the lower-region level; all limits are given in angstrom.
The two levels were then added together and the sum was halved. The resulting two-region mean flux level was 0.612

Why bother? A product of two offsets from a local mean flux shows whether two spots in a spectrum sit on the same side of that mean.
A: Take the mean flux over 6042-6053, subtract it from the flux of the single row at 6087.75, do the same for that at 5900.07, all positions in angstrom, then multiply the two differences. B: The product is 0.0012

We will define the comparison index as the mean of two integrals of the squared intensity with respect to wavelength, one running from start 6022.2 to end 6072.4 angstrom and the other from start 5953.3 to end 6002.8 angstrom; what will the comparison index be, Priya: 20.1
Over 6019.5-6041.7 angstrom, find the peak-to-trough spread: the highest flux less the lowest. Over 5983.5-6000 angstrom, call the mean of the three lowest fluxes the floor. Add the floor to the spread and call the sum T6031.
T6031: 0.636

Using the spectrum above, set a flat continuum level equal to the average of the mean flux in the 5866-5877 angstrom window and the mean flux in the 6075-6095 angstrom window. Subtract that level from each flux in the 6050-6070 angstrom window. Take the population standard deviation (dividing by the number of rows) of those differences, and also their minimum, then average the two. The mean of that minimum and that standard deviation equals 0.010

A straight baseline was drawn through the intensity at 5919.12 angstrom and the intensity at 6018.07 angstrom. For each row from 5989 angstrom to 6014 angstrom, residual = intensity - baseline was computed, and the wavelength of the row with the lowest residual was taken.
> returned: 6004.22 angstrom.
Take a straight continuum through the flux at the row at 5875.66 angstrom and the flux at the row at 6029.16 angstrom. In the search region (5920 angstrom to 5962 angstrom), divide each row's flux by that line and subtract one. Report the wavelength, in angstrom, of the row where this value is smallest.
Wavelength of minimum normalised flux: 5930.03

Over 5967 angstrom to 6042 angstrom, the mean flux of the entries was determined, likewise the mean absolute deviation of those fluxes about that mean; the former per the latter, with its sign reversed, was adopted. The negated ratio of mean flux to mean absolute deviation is -55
